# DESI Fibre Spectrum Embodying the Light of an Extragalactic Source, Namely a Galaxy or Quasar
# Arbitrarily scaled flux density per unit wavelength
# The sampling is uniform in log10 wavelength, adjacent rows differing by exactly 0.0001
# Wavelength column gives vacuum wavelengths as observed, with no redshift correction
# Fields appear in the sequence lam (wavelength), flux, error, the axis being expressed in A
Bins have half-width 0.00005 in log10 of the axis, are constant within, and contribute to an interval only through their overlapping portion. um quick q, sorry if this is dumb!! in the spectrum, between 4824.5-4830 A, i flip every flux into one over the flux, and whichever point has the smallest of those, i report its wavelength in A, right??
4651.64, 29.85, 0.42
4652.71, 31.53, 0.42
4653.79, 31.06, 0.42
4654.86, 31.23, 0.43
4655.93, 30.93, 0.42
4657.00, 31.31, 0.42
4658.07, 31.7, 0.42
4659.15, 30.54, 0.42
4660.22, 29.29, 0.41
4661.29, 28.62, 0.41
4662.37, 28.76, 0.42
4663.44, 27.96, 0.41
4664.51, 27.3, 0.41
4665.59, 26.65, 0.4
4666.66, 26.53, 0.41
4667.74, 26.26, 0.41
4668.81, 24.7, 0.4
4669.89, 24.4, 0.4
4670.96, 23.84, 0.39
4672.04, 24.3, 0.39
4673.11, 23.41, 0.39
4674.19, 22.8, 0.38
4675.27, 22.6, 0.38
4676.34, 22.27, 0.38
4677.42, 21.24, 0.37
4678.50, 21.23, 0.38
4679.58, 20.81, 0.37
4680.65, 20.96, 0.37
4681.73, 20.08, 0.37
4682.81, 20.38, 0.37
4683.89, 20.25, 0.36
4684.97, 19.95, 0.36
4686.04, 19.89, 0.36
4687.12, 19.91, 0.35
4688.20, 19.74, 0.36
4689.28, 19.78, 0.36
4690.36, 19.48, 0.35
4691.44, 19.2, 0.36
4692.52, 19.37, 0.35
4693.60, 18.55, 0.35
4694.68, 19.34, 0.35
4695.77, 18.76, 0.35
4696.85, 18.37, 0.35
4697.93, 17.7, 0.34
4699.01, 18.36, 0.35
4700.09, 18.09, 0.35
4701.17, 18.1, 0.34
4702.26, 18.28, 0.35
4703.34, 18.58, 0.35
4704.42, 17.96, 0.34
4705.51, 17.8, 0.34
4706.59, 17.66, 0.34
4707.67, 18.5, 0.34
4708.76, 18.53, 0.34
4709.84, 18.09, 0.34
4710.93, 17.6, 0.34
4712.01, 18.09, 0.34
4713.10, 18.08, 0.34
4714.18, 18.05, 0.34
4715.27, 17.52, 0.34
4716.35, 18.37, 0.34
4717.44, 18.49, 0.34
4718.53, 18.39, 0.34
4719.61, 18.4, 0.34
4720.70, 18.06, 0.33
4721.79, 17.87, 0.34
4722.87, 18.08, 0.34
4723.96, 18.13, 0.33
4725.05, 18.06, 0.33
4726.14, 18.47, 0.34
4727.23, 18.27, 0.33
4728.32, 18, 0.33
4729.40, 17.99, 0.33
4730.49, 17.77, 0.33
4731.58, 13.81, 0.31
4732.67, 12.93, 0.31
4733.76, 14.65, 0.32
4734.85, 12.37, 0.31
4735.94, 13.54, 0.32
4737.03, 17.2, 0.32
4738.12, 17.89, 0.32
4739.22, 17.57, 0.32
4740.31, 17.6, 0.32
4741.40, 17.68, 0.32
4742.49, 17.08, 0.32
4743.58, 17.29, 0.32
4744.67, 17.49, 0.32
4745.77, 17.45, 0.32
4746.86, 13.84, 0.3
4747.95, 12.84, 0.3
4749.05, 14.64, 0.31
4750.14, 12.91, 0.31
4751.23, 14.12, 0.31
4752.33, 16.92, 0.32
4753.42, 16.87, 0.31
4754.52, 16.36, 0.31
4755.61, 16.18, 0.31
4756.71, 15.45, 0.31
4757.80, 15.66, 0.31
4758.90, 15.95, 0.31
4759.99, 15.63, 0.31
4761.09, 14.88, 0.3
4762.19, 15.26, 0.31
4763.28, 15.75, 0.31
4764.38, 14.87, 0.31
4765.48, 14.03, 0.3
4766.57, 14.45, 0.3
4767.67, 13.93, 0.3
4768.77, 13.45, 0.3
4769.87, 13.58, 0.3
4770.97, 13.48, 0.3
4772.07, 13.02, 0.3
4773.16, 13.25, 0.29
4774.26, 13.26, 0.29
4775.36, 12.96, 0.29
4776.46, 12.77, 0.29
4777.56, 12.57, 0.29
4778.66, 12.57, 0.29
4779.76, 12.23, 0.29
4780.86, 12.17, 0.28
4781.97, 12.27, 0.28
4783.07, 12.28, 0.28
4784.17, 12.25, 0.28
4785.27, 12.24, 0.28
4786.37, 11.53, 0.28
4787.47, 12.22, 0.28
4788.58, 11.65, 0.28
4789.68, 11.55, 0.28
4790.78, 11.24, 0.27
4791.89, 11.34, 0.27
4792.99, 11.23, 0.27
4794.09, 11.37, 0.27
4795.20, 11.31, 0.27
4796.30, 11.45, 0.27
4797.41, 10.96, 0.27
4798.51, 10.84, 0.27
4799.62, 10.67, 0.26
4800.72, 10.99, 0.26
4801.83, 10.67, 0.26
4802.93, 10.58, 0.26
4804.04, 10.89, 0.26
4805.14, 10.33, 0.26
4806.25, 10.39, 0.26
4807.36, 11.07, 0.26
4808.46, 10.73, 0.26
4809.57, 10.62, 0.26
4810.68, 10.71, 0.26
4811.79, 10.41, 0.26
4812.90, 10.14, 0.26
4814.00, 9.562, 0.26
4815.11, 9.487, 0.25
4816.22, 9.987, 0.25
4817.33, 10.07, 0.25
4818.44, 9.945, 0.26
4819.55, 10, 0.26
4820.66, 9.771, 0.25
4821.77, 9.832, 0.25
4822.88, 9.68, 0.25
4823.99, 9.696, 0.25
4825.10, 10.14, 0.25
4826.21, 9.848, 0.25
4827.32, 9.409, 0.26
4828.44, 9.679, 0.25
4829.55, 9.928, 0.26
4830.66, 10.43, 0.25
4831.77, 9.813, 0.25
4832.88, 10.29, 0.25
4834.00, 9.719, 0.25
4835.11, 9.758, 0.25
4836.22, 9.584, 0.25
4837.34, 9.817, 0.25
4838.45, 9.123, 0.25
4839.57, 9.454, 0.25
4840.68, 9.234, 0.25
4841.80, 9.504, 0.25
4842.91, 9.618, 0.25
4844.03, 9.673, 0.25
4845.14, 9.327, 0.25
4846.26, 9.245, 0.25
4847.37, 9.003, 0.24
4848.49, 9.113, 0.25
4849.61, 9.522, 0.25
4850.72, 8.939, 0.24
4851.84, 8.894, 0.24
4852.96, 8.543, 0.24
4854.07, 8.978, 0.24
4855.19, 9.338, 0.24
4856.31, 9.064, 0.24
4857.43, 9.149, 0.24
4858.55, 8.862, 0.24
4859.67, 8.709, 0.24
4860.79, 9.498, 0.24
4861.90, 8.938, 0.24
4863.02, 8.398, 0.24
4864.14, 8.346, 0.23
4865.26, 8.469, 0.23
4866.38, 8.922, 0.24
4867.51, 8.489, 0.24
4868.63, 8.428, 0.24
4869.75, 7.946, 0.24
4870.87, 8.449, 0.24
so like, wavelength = 4825.10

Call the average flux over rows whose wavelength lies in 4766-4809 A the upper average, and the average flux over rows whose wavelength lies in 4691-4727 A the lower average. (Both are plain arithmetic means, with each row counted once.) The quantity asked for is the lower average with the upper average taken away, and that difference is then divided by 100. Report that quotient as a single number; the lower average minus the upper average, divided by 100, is 0.063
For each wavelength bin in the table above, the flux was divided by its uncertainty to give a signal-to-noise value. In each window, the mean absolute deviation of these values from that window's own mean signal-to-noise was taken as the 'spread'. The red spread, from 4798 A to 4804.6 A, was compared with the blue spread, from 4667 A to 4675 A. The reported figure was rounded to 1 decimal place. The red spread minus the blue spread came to -0.5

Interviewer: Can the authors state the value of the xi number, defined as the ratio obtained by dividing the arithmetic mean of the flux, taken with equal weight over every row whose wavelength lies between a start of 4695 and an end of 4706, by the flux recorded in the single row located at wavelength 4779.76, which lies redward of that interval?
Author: 1.5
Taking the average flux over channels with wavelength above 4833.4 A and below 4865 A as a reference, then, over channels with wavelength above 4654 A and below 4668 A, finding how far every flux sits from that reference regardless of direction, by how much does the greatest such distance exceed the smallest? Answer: 5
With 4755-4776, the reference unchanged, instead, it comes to 3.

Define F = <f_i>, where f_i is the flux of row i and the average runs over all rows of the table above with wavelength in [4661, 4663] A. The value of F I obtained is 29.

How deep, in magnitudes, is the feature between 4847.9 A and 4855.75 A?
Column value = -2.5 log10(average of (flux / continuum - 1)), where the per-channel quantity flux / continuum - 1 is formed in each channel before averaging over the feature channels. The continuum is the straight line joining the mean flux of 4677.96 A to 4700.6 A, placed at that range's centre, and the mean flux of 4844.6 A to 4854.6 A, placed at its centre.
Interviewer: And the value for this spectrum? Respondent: 4.6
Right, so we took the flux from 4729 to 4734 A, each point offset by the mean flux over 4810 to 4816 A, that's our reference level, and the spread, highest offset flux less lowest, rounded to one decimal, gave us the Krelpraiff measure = 5.1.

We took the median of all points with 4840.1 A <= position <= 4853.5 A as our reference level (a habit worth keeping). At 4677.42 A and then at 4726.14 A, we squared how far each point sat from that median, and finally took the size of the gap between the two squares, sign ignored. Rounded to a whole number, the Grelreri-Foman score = 59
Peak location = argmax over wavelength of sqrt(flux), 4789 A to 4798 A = 4789.68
